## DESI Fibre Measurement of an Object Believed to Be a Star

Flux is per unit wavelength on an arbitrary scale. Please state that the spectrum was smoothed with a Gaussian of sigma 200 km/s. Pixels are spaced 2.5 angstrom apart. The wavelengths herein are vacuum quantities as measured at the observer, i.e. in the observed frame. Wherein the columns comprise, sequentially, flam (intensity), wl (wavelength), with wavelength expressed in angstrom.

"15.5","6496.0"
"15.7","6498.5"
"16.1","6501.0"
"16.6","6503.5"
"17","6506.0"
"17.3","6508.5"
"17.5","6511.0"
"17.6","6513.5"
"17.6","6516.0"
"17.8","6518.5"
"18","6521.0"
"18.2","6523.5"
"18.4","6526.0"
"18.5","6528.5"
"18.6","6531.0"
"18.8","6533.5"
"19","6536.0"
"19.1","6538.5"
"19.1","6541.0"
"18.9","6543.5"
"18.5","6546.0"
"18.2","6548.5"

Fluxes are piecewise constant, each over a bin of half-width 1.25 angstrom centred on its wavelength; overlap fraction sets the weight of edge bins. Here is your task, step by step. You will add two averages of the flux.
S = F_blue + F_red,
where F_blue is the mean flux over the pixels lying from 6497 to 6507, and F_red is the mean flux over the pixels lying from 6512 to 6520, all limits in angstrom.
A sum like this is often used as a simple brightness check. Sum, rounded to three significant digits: 34.0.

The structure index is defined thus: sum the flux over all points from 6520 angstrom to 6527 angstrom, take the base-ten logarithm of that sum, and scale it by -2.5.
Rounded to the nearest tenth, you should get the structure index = -4.3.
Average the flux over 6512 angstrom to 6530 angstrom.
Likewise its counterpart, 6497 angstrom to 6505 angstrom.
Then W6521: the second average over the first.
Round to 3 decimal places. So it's 0.896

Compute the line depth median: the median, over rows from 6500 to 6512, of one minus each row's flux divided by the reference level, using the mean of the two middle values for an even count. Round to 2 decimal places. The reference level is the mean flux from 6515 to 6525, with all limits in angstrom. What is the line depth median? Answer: 0.05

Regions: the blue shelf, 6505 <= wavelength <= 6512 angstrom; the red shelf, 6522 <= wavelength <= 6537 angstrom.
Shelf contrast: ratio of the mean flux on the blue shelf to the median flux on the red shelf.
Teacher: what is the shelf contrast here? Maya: 0.931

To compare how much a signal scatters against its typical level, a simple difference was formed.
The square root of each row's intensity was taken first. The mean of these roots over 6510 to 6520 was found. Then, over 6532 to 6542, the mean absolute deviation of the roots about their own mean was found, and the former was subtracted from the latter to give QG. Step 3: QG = -4.19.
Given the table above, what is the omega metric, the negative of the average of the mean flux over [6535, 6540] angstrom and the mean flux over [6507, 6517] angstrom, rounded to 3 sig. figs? -18.3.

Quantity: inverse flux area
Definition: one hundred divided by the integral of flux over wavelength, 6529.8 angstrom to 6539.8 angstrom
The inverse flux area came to 0.530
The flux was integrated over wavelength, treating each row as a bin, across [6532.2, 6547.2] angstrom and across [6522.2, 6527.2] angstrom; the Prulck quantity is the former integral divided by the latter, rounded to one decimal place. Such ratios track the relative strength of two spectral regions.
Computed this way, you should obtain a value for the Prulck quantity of 3.1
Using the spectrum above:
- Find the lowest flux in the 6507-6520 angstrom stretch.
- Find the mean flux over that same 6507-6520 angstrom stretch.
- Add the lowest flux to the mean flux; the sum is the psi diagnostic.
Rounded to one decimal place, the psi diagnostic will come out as 34.9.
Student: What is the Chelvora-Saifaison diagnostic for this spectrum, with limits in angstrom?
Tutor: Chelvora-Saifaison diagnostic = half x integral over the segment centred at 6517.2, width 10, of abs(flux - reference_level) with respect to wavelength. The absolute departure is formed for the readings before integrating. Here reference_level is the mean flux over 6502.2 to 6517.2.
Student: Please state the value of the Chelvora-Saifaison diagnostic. 2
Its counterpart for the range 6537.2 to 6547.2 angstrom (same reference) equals 8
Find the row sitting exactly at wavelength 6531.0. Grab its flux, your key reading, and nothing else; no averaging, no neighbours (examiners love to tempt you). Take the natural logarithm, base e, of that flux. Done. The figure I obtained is 2.92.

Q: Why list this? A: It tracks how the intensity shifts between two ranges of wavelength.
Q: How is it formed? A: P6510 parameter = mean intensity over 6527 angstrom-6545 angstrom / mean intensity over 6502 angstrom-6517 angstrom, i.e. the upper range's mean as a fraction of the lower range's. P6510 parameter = 1.09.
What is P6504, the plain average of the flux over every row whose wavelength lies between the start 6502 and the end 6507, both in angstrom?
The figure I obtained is 16.8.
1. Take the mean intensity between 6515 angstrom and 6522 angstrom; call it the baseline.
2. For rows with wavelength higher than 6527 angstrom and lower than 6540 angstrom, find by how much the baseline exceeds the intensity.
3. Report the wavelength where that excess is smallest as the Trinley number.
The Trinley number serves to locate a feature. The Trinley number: 6538.5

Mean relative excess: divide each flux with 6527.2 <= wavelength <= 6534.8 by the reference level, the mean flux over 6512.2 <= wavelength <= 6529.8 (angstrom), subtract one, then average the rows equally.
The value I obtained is 0.034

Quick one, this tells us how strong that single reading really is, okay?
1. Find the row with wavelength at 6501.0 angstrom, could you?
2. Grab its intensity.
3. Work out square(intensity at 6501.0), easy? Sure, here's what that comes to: 259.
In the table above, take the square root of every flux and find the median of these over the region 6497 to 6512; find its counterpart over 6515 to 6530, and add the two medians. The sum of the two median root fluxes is 8.35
